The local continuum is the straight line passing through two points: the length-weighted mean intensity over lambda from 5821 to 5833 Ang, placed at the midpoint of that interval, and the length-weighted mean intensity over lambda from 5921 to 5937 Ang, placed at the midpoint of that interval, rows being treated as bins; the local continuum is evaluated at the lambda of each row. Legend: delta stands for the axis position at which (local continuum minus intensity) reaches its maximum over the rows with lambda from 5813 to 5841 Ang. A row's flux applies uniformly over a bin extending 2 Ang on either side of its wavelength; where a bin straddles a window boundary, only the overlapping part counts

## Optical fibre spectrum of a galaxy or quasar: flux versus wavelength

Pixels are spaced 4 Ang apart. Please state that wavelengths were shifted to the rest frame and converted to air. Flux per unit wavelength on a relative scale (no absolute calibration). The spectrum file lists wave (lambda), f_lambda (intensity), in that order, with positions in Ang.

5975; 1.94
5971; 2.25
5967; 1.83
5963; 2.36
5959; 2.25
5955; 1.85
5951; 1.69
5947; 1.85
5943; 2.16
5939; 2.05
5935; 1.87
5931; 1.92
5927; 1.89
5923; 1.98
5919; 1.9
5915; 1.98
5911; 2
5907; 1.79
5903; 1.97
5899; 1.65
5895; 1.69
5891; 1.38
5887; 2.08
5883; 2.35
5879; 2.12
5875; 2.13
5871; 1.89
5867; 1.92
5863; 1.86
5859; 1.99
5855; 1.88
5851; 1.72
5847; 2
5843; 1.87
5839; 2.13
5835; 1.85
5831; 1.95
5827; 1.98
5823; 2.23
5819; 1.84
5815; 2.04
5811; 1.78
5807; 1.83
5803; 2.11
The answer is 5819 Ang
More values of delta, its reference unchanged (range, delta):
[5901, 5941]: 5907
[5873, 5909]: 5891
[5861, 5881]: 5863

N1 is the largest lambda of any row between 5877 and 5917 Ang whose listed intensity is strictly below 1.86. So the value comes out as 5907 Ang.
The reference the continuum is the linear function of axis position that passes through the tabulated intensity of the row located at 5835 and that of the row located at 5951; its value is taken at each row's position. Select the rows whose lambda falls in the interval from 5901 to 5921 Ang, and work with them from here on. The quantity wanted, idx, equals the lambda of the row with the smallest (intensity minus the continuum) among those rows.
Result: 5907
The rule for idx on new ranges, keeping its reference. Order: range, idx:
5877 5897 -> 5891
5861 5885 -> 5863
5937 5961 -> 5951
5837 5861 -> 5851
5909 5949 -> 5947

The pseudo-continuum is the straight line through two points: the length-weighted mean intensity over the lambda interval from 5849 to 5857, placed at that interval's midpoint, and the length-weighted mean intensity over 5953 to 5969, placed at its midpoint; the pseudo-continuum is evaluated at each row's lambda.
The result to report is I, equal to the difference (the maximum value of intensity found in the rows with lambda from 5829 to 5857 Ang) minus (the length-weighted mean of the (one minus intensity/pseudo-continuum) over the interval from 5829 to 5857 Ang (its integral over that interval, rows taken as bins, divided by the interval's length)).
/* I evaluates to 2.21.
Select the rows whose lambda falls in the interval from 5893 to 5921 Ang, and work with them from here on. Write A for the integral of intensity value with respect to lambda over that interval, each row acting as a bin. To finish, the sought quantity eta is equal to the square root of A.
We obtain 7.21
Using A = 51.9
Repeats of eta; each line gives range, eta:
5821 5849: 7.49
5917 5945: 7.42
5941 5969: 7.48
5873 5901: 7.32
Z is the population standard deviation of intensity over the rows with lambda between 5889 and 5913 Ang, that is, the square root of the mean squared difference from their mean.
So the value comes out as 0.21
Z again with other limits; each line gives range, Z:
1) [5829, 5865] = 0.11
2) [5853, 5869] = 0.05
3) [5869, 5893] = 0.30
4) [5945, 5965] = 0.26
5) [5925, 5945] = 0.11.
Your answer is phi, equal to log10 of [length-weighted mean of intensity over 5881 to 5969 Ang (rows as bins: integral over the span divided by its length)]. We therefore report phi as 0.286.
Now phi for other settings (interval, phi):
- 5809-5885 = 0.296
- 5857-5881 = 0.298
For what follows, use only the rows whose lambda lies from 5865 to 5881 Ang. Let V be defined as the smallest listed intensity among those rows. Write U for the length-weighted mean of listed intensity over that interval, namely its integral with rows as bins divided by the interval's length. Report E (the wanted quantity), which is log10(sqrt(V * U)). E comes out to 0.290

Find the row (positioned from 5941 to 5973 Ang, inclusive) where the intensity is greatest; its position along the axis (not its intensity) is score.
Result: 5963 Ang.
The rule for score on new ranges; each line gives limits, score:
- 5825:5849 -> 5839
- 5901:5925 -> 5911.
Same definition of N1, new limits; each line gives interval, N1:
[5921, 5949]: 5947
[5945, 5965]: 5955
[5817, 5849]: 5835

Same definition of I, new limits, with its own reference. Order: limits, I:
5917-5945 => 2.14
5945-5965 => 2.33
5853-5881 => 2.20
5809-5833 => 2.38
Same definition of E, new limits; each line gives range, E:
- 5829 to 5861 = 0.260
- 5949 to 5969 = 0.264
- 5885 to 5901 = 0.185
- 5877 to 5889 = 0.329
